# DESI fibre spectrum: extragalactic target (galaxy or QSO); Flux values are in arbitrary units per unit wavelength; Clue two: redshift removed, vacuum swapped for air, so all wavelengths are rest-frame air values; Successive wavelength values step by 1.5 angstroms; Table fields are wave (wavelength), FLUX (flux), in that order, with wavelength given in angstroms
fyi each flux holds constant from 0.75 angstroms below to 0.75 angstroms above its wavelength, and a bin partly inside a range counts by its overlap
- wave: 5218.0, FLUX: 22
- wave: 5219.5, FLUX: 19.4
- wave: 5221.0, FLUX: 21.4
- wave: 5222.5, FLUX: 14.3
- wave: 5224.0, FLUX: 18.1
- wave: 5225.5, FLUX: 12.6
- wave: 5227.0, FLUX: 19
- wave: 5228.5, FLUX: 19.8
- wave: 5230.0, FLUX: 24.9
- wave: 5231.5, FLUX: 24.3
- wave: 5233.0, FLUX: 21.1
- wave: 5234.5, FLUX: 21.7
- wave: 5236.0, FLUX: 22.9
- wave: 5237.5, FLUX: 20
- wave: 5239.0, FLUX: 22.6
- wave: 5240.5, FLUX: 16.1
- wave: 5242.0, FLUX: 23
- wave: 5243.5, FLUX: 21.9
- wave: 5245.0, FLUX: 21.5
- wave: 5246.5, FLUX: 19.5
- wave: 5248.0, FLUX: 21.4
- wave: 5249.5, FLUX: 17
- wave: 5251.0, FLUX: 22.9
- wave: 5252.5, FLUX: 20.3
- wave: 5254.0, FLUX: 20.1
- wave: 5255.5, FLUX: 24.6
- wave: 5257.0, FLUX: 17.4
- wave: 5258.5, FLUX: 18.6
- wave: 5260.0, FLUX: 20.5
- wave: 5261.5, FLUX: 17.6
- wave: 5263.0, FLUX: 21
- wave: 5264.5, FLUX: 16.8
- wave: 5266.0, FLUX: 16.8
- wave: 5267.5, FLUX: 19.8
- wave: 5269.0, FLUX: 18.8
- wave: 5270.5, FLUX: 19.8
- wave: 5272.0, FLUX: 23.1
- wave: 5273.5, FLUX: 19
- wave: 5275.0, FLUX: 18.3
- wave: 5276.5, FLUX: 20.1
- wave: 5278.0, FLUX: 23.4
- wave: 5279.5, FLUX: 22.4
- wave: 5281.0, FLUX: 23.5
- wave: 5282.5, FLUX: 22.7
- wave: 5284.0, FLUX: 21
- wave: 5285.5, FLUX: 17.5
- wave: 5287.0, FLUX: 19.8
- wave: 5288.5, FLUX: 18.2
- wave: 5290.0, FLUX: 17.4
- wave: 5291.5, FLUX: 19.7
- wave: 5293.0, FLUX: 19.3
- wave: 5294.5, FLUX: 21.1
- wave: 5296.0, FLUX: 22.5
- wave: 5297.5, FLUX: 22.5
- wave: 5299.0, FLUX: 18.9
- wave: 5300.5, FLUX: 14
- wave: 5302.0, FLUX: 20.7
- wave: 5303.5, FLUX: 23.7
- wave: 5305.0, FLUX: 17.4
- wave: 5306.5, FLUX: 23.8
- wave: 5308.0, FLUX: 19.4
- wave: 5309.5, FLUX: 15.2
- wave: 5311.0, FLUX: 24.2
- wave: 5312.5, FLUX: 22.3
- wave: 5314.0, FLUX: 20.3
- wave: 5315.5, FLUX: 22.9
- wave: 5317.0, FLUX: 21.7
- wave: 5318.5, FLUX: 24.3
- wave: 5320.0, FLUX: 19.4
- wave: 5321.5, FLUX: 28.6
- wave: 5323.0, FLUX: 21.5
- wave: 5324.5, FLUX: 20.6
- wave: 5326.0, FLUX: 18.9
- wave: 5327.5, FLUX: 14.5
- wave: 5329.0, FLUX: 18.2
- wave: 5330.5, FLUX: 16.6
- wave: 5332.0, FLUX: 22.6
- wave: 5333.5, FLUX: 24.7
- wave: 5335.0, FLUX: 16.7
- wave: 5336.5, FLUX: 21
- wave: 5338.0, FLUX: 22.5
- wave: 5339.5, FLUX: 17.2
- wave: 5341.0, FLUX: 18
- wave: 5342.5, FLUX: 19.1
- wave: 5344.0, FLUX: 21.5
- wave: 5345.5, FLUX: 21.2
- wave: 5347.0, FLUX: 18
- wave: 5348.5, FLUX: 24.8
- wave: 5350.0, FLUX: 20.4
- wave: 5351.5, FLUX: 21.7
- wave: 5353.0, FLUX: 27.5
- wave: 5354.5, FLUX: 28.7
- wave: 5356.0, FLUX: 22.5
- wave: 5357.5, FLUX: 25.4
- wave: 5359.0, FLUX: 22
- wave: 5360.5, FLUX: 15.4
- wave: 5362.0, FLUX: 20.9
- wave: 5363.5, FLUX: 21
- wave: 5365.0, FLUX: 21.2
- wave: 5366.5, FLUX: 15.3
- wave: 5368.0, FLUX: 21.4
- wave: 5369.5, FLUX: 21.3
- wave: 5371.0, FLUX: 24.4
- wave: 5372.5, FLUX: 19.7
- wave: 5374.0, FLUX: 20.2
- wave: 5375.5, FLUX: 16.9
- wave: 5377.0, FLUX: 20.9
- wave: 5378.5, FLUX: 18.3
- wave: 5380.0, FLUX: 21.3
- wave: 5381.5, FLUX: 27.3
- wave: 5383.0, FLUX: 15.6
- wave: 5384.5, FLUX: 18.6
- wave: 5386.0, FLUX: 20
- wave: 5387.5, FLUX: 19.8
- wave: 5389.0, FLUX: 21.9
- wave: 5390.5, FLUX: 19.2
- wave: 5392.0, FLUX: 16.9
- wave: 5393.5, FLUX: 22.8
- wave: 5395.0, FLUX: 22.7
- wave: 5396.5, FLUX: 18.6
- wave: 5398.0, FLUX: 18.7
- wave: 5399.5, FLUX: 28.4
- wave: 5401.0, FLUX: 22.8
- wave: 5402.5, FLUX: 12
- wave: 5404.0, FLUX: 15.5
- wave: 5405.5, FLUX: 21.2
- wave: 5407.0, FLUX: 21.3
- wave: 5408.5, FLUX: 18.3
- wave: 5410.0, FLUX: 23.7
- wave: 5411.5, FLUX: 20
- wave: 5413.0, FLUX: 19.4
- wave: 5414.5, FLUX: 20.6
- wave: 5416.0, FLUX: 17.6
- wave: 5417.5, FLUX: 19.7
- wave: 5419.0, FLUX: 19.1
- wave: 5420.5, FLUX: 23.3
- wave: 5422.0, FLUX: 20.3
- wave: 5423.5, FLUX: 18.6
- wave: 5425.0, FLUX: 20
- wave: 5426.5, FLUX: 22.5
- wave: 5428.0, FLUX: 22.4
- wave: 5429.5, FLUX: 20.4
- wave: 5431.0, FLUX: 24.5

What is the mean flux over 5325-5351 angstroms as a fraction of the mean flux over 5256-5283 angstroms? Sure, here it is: 0.99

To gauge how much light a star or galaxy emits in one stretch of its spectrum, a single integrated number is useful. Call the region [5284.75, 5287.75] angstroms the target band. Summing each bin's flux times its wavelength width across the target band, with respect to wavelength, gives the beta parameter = 56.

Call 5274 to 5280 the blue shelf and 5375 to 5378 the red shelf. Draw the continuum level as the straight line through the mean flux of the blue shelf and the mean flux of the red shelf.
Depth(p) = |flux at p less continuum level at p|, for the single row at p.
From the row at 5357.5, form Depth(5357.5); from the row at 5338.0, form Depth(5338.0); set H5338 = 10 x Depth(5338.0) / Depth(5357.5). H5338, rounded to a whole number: 5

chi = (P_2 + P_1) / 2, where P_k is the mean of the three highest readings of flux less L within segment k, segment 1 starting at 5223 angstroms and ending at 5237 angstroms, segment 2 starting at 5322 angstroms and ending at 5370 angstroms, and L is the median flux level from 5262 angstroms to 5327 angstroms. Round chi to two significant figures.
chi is 5.3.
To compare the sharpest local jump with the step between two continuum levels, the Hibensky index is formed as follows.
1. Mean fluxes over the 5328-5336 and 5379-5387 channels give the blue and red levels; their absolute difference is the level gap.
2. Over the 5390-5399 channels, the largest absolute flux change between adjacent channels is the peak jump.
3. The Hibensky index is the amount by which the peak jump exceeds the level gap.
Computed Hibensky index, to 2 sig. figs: 5.1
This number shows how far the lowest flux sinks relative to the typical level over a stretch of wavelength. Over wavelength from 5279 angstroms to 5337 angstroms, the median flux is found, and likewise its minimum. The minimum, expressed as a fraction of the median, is 0.68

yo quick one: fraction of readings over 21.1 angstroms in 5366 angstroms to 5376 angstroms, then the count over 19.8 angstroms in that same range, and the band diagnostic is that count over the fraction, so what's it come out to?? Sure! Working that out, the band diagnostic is 9.3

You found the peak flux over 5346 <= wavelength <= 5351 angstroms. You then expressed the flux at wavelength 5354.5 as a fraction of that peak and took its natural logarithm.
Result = 0.15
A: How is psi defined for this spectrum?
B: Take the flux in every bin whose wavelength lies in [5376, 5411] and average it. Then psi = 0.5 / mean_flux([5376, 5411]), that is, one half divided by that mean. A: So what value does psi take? 0.0247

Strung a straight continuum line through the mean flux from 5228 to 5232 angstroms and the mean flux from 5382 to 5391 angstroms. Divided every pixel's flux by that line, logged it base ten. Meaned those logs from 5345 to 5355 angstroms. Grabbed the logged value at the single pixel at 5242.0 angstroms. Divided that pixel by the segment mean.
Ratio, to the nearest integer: 0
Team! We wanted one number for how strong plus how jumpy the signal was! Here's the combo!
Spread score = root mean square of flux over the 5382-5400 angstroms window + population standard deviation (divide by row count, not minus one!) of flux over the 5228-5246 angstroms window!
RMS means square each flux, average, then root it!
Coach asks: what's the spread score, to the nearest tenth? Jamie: 22.7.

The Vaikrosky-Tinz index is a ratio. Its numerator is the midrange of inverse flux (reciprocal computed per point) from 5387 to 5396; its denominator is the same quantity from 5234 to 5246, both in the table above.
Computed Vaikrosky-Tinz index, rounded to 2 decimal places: 0.98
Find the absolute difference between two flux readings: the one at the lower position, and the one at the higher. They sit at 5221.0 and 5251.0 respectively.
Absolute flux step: 1.5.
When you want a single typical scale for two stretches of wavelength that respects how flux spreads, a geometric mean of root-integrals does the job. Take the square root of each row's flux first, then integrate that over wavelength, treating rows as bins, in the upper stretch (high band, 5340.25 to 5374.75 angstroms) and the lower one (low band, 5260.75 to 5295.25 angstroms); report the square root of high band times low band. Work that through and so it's 156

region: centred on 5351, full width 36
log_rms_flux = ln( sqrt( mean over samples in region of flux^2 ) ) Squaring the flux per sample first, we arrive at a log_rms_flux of 3.07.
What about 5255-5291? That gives 3.00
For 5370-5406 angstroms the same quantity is 3.02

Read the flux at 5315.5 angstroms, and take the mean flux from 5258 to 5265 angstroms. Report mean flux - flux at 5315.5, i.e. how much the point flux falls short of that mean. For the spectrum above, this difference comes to -4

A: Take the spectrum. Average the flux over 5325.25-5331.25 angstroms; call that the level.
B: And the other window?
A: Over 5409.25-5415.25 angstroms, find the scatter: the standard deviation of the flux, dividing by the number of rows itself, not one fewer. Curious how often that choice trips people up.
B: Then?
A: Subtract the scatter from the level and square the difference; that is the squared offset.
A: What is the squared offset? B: 237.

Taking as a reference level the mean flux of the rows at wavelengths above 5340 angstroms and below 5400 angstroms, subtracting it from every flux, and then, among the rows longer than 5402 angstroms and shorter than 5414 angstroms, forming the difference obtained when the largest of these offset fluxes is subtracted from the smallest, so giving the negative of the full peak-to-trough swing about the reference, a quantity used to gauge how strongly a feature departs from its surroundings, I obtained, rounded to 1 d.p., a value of -11.7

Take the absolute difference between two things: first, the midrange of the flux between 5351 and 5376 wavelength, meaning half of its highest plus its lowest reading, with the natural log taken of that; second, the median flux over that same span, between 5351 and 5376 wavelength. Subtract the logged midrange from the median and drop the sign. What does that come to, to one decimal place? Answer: 18.2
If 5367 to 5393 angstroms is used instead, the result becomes 16.9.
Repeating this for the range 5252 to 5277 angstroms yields 16.8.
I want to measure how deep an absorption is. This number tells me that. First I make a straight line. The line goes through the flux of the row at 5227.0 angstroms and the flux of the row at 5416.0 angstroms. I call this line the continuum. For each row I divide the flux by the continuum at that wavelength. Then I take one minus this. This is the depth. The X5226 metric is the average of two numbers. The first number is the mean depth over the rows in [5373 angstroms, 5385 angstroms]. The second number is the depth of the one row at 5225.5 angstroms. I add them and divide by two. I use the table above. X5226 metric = 0.11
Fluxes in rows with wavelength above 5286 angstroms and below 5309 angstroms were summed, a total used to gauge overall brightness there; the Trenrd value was 298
